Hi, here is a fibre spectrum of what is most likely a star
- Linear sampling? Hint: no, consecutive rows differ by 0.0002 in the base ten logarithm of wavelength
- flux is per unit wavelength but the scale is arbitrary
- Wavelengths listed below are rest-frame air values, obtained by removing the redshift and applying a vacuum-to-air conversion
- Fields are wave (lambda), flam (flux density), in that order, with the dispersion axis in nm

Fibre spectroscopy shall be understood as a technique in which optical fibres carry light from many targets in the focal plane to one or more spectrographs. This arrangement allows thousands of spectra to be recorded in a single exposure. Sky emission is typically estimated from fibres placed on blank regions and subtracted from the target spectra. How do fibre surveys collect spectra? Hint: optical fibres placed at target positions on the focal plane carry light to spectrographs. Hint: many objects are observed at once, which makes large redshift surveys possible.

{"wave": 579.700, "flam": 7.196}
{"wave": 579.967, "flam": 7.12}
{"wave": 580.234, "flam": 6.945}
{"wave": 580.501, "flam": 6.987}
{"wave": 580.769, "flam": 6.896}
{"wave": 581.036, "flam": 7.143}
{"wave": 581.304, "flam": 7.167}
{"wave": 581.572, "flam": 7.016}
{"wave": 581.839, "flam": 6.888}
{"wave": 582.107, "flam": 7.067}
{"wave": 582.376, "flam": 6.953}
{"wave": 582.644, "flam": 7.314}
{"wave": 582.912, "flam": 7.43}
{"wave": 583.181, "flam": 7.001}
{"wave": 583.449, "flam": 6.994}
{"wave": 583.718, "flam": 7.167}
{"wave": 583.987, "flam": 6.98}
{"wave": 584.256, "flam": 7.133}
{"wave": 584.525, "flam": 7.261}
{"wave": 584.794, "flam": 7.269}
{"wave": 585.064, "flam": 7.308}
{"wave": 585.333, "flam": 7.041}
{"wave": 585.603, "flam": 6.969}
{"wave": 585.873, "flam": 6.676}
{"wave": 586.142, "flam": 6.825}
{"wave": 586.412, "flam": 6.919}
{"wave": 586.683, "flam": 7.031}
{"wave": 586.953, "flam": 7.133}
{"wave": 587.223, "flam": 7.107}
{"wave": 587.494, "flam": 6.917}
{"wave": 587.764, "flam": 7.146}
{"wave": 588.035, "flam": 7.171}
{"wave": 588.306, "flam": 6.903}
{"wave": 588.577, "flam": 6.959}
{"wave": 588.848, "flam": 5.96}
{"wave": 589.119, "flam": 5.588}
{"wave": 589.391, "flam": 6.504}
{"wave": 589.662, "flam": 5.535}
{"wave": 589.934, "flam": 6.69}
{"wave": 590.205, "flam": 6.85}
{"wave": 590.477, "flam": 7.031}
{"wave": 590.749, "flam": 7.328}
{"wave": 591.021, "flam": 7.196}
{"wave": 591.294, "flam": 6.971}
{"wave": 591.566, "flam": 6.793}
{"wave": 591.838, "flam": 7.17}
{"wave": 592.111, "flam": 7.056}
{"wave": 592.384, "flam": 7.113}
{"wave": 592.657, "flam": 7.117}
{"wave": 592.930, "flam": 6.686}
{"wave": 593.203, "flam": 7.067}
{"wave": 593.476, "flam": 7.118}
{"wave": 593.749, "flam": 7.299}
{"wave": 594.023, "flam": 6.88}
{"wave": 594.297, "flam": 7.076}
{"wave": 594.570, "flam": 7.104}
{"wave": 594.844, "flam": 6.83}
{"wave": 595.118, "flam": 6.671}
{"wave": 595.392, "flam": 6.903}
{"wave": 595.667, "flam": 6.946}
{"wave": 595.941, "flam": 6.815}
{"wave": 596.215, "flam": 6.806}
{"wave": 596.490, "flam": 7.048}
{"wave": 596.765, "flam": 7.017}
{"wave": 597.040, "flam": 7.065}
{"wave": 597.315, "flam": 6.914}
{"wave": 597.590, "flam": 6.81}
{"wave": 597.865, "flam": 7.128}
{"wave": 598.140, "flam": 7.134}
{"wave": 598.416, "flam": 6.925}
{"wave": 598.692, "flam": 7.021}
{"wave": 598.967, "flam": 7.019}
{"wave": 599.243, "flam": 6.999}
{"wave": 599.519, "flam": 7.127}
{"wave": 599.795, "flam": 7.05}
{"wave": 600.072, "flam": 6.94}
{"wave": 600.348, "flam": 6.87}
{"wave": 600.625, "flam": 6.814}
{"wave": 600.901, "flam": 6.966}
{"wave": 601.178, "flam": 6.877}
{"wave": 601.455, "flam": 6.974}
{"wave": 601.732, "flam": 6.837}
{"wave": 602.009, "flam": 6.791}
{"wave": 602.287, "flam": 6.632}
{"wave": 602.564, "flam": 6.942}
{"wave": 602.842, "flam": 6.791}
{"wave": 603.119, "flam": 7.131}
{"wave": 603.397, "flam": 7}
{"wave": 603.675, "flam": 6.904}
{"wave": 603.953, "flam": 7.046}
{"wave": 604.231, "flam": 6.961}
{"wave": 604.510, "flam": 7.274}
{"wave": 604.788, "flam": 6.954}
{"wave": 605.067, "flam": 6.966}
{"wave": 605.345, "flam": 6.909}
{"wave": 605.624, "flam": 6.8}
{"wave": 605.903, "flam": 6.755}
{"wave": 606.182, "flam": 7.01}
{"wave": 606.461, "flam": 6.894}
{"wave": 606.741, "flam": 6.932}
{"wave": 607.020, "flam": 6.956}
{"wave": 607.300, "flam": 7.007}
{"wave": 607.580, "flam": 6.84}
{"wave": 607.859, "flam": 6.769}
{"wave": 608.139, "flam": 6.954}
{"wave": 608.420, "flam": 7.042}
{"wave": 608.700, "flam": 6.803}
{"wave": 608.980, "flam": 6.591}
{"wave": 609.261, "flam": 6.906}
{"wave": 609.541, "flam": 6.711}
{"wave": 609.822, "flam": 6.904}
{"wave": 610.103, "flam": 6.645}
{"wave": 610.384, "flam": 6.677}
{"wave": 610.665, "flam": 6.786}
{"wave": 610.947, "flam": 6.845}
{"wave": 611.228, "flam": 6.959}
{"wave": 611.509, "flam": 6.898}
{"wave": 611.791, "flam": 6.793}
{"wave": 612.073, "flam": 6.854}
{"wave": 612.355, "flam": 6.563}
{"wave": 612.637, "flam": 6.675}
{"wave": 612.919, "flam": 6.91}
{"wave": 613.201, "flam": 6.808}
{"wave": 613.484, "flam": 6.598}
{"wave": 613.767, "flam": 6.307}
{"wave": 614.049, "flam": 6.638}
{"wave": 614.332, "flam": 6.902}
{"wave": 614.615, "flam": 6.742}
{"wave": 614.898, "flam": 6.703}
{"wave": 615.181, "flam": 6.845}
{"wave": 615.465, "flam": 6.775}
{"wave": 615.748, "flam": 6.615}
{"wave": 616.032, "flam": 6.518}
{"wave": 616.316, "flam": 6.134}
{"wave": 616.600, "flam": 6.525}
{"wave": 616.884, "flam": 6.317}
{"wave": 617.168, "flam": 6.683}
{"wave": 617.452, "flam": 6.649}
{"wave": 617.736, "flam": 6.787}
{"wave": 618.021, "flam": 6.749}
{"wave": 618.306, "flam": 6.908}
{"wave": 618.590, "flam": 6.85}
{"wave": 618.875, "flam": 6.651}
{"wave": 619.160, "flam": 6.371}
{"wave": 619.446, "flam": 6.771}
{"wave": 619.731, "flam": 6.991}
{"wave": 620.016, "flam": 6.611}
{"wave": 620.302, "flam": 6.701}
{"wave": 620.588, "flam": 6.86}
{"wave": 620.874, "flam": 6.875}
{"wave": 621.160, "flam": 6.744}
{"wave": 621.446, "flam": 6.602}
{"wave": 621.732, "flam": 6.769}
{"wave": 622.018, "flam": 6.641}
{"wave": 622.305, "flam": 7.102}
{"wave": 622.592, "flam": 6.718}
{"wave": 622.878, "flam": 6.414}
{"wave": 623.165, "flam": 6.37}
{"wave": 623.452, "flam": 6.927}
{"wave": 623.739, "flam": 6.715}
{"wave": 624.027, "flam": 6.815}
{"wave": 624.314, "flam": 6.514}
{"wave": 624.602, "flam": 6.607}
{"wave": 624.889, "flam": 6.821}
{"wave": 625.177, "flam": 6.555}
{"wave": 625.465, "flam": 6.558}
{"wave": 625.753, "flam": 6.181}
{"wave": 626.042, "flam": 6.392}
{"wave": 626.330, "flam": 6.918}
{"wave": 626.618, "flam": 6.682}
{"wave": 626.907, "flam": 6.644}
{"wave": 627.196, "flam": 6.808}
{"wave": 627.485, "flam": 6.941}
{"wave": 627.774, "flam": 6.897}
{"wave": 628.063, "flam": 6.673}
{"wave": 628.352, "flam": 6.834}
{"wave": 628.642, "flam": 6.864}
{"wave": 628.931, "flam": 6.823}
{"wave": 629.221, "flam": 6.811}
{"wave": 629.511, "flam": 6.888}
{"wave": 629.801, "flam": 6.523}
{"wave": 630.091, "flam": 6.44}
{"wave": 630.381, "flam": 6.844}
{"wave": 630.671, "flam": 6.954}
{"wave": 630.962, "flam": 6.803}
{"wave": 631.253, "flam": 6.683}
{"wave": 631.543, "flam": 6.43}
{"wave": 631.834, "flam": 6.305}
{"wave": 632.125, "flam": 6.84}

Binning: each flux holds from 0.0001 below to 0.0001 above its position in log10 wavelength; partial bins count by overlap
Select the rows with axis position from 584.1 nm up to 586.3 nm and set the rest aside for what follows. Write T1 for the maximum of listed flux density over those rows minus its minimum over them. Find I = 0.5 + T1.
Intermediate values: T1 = 0.63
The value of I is 1.13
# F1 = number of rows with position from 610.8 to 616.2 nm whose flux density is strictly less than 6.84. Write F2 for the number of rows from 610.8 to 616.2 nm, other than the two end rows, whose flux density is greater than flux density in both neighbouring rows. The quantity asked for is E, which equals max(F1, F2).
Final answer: 12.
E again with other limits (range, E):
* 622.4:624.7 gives 7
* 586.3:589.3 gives 3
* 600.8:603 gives 4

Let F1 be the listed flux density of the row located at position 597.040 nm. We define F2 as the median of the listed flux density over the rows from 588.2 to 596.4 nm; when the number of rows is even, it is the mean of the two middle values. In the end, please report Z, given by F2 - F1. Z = -0.14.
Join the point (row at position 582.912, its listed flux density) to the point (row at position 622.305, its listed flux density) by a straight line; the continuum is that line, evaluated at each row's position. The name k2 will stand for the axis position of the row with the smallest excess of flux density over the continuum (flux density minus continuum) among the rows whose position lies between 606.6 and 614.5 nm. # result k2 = 613.767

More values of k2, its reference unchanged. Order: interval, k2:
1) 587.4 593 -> 589.662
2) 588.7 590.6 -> 589.662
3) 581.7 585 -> 581.839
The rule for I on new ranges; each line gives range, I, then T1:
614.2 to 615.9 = 0.79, 0.29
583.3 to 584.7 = 0.78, 0.28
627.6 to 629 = 0.72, 0.22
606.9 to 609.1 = 0.95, 0.45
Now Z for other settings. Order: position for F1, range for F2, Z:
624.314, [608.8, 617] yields 0.20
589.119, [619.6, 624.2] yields 1.14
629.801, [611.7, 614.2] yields 0.15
